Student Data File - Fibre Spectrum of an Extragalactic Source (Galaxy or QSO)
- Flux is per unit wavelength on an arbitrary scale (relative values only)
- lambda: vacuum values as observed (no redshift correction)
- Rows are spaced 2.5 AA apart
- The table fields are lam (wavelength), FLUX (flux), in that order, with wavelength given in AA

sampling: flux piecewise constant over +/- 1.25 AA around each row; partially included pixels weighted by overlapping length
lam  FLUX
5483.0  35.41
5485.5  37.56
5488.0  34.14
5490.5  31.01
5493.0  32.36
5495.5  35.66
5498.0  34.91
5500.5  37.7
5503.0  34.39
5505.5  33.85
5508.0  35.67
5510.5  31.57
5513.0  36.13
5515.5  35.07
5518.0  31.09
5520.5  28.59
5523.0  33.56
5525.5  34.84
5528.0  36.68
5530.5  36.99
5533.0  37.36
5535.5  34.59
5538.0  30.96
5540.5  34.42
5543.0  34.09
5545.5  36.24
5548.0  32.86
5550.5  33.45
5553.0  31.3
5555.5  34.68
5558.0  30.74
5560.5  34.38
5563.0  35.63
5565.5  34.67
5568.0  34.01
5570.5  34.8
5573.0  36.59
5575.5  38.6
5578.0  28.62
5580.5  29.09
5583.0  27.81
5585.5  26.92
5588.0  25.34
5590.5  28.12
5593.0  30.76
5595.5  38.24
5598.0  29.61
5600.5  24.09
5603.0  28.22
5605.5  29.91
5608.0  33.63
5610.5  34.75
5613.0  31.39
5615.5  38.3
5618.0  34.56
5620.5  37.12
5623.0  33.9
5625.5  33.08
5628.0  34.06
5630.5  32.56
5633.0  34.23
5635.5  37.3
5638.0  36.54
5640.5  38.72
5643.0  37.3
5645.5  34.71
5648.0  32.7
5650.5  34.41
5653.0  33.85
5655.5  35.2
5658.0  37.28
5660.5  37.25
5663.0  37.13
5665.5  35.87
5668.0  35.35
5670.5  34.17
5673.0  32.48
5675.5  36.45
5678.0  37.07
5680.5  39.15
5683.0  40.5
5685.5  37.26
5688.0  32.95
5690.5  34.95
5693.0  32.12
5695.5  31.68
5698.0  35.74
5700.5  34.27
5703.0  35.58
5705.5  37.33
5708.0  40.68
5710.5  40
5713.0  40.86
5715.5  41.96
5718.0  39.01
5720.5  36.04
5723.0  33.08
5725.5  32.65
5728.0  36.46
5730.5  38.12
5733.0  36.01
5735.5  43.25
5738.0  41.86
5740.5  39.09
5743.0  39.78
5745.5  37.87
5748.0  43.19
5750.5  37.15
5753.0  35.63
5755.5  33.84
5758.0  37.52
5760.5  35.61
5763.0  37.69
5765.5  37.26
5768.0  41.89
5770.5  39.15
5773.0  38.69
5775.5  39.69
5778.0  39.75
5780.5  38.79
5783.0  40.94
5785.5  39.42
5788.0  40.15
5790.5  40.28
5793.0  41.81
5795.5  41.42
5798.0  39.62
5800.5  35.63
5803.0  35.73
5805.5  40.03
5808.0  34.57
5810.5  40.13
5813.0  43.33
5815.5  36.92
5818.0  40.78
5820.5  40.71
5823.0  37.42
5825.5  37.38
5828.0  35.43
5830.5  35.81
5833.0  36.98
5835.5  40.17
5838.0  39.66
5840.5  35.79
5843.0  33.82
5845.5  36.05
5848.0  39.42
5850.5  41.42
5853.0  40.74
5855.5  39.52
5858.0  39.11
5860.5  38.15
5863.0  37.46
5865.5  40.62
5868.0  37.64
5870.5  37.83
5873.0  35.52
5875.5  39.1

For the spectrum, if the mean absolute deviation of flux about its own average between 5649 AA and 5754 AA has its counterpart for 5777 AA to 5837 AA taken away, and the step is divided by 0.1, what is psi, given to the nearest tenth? 3.9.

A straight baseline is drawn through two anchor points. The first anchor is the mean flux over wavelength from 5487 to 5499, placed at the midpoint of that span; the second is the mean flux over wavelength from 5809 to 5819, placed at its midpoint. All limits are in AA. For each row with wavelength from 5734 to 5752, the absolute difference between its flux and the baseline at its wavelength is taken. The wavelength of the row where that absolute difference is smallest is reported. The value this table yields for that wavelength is 5740.5 AA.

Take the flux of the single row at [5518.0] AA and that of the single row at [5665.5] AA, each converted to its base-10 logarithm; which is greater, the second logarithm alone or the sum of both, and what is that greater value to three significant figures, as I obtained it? 3.05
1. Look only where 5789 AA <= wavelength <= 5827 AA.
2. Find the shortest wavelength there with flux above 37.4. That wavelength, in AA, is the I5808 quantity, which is 5790.5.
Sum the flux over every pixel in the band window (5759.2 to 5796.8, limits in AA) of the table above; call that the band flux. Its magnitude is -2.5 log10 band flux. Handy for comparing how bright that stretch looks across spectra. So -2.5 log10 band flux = -6.9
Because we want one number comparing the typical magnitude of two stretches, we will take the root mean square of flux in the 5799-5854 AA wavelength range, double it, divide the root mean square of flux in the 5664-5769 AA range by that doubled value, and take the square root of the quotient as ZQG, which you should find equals 0.70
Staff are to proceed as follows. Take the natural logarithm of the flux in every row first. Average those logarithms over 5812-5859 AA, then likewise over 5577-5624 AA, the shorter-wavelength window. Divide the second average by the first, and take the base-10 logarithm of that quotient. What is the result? -0.027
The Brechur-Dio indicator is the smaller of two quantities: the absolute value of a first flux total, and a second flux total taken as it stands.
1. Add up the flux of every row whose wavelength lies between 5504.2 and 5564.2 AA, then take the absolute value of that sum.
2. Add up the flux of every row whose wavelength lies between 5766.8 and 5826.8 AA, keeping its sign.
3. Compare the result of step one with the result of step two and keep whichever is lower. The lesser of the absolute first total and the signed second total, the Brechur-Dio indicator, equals 815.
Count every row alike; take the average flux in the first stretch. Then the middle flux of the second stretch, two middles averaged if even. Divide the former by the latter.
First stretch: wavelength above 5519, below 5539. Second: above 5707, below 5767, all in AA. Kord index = 0.91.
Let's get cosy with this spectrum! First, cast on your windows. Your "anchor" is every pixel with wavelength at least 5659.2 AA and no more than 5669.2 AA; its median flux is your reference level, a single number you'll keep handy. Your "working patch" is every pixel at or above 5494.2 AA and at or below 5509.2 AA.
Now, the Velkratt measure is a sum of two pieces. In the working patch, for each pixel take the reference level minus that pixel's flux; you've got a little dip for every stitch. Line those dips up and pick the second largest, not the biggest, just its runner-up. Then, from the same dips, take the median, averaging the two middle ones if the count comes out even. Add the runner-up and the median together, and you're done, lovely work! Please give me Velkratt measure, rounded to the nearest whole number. 3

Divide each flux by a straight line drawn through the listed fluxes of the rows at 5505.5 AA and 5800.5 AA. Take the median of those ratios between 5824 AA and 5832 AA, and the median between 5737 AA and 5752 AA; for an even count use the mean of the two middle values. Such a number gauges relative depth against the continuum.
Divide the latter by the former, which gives 1.118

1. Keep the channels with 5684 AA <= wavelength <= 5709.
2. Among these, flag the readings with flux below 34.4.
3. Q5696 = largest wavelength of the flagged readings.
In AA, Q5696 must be 5700.5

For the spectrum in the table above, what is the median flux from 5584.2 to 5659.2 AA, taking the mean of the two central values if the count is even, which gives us 34.0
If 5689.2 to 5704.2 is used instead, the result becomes 34.6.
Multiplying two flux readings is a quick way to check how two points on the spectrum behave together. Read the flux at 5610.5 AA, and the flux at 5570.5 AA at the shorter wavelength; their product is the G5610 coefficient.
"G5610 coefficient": 1209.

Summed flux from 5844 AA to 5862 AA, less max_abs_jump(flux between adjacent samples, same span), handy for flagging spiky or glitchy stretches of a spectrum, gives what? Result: 271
